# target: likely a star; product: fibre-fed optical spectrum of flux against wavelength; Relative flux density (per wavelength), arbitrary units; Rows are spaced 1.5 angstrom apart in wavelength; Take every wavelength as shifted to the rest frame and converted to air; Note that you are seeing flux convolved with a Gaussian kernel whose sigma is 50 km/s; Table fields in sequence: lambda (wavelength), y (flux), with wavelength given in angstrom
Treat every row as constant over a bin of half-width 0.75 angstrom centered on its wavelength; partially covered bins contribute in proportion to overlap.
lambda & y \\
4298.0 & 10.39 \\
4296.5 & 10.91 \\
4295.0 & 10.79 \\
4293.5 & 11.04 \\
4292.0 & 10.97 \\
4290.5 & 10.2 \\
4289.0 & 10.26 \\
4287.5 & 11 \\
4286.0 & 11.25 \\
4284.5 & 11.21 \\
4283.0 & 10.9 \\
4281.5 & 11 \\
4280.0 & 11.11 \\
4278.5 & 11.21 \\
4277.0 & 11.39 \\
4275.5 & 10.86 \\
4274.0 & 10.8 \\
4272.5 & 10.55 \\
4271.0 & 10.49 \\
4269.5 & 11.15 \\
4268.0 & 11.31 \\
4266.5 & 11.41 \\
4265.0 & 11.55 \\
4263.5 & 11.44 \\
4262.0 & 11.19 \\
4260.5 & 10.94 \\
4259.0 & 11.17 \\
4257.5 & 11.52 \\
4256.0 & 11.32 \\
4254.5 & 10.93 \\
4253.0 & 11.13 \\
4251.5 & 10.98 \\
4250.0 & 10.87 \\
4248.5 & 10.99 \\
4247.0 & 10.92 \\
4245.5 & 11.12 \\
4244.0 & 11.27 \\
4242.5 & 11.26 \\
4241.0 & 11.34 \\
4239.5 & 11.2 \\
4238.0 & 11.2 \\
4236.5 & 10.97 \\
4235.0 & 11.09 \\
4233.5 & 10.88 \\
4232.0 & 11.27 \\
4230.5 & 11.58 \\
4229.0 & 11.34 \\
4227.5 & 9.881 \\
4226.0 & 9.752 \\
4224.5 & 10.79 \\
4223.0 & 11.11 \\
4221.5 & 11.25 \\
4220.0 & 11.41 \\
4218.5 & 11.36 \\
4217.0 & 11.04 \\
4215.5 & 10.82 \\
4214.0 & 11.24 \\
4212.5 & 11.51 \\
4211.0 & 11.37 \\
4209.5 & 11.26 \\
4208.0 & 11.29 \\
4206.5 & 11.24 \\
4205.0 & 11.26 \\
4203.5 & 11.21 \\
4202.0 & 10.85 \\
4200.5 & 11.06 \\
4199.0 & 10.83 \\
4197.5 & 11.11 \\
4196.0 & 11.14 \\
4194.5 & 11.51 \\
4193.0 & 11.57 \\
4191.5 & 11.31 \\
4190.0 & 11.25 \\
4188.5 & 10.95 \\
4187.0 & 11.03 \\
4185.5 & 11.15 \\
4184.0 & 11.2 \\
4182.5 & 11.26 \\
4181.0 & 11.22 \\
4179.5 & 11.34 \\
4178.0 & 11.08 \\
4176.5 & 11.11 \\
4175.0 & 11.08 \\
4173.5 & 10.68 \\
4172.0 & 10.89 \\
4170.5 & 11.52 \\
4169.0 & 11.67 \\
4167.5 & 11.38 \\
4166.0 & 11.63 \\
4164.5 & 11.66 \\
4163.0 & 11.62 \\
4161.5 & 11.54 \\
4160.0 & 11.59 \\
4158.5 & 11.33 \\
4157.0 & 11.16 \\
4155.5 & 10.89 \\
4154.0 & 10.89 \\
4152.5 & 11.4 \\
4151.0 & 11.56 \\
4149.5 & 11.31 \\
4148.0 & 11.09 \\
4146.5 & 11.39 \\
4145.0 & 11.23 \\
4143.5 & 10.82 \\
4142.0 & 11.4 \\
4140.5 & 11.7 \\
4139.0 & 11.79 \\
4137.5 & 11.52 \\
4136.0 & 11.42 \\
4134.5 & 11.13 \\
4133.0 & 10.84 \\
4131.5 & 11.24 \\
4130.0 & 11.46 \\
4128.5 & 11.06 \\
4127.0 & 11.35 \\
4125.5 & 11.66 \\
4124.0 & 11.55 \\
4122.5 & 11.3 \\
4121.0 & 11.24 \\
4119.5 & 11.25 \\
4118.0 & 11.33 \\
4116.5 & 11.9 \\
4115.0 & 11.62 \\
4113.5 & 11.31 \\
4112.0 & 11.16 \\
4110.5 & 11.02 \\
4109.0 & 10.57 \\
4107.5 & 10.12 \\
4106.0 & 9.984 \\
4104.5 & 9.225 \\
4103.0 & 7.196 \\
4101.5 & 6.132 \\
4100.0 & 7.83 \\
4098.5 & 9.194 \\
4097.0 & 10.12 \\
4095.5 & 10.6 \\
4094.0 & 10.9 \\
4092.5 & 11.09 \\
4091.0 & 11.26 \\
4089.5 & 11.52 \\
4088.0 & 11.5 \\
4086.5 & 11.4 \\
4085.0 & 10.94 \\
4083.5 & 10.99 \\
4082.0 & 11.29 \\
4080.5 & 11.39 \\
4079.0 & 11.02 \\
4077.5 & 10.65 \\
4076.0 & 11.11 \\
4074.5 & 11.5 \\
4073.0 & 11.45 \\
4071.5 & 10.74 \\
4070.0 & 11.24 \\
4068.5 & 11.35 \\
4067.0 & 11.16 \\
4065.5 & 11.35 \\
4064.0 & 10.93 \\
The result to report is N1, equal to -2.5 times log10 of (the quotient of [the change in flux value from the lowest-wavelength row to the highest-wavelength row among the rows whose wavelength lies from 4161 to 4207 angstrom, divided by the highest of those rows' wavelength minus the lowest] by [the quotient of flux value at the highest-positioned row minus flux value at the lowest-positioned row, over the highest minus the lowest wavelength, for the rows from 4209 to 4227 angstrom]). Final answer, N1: 2.8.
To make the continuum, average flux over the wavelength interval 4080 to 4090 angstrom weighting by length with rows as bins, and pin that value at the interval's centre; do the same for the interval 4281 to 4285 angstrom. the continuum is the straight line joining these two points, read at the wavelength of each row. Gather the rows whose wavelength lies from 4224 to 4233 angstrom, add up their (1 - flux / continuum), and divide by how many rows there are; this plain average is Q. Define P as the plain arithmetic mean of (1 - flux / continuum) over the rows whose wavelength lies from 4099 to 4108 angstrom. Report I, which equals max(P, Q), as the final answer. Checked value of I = 0.25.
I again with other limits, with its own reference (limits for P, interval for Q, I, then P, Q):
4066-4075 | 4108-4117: 0.01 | 0.005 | -0.002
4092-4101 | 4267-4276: 0.12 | 0.116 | 0.017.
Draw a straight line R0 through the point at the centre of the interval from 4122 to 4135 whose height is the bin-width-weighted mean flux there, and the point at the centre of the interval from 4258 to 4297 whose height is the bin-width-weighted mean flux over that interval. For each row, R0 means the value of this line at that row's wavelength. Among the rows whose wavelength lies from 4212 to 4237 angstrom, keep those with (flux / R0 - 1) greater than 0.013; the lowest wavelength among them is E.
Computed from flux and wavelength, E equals 4212.5 angstrom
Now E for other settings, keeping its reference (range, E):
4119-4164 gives 4124.0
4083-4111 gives 4089.5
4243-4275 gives 4244.0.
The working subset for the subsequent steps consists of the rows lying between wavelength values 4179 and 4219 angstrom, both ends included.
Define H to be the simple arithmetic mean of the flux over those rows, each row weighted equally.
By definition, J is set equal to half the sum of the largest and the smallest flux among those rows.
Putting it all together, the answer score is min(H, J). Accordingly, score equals 11.2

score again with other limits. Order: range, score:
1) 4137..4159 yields 11.3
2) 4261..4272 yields 11.0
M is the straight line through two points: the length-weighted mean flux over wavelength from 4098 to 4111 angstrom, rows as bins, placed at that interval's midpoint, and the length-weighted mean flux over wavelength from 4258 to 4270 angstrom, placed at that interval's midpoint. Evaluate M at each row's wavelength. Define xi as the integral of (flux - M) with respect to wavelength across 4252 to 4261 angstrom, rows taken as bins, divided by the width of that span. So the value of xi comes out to 0.0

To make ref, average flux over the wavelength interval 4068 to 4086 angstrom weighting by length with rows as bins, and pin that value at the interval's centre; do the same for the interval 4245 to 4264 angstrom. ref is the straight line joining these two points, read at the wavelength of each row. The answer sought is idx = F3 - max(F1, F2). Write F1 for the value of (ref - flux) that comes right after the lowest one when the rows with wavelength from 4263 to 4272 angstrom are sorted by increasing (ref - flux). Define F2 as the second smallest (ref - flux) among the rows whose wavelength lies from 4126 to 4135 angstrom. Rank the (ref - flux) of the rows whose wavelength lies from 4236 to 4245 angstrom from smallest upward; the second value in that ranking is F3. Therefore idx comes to 0.06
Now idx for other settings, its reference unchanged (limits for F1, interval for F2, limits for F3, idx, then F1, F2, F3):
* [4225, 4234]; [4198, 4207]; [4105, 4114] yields 0.09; -0.22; -0.12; -0.03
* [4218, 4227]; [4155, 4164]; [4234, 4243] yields 0.10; -0.24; -0.46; -0.15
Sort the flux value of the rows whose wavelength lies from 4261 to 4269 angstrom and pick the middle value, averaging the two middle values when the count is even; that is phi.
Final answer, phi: 11.4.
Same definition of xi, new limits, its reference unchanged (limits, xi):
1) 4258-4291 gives -0.4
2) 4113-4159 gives 1.9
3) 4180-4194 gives 1.1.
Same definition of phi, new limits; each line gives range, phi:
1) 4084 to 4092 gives 11.4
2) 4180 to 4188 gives 11.2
